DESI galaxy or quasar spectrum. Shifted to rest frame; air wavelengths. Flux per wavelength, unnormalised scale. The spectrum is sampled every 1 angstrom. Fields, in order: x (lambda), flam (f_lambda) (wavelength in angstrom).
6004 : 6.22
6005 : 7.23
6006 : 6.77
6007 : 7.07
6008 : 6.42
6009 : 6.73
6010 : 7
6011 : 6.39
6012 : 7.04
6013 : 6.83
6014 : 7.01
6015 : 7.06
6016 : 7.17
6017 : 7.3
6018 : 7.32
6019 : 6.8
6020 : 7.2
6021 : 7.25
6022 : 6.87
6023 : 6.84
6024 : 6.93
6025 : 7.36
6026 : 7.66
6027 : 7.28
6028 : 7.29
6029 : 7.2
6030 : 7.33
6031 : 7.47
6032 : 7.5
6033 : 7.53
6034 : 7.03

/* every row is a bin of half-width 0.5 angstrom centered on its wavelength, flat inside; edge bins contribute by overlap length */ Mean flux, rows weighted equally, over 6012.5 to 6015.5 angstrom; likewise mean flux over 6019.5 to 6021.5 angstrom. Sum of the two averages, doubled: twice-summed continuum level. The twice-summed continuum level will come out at 28.4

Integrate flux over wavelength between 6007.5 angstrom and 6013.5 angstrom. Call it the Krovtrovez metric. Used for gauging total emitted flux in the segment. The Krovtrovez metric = 40.4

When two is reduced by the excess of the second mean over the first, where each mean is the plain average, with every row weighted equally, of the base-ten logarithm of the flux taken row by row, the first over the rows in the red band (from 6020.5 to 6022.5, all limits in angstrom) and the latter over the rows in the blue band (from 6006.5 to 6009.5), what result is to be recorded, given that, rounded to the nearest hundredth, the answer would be 2.02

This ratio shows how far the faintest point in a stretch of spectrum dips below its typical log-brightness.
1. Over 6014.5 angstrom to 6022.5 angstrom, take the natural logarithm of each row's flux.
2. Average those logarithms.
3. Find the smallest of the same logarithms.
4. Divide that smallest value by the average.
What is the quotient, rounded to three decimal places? 0.977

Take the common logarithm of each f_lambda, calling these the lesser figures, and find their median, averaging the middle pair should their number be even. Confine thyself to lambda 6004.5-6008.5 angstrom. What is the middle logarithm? 0.84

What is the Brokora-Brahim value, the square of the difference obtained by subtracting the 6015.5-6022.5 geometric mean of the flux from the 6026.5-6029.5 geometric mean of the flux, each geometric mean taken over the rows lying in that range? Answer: 0.0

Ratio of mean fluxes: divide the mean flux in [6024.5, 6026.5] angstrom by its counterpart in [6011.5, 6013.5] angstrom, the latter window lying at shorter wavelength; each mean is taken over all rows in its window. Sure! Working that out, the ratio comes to 1.08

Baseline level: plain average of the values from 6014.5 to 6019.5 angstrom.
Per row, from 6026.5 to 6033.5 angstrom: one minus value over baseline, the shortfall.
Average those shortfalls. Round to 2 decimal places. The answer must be -0.03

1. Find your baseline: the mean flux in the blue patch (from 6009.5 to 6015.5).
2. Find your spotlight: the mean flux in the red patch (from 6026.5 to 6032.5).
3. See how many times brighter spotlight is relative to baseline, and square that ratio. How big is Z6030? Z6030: 1.14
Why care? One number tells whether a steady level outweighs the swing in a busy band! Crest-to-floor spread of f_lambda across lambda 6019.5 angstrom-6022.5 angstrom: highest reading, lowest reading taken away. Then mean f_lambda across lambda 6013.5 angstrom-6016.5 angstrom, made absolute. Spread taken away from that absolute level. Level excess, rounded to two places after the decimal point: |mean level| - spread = 6.70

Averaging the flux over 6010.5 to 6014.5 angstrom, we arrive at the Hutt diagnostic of 6.82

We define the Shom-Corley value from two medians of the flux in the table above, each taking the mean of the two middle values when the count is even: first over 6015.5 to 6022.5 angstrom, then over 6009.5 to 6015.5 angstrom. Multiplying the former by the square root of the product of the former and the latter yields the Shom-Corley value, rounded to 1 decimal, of 51.1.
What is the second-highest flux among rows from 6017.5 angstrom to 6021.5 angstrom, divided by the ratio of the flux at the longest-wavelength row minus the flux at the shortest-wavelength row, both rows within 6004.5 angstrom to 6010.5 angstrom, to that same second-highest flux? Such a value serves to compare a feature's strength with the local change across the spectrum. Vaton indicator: -229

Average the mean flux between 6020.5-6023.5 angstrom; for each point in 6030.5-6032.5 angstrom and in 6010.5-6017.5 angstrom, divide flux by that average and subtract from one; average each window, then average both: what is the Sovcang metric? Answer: -0.035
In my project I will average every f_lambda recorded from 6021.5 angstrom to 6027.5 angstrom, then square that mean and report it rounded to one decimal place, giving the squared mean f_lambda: 51.2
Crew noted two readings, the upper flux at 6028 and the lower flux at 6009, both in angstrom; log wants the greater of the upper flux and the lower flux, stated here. 7.29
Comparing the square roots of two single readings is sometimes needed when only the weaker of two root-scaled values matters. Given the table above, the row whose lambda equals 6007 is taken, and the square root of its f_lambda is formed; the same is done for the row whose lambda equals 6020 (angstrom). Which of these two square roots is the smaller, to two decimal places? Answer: 2.66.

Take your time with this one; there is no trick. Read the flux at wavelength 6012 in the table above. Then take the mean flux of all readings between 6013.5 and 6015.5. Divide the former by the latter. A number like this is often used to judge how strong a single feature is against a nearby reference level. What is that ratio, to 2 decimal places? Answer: 1.00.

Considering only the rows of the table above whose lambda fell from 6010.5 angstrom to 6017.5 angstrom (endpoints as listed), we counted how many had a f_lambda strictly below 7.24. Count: 6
